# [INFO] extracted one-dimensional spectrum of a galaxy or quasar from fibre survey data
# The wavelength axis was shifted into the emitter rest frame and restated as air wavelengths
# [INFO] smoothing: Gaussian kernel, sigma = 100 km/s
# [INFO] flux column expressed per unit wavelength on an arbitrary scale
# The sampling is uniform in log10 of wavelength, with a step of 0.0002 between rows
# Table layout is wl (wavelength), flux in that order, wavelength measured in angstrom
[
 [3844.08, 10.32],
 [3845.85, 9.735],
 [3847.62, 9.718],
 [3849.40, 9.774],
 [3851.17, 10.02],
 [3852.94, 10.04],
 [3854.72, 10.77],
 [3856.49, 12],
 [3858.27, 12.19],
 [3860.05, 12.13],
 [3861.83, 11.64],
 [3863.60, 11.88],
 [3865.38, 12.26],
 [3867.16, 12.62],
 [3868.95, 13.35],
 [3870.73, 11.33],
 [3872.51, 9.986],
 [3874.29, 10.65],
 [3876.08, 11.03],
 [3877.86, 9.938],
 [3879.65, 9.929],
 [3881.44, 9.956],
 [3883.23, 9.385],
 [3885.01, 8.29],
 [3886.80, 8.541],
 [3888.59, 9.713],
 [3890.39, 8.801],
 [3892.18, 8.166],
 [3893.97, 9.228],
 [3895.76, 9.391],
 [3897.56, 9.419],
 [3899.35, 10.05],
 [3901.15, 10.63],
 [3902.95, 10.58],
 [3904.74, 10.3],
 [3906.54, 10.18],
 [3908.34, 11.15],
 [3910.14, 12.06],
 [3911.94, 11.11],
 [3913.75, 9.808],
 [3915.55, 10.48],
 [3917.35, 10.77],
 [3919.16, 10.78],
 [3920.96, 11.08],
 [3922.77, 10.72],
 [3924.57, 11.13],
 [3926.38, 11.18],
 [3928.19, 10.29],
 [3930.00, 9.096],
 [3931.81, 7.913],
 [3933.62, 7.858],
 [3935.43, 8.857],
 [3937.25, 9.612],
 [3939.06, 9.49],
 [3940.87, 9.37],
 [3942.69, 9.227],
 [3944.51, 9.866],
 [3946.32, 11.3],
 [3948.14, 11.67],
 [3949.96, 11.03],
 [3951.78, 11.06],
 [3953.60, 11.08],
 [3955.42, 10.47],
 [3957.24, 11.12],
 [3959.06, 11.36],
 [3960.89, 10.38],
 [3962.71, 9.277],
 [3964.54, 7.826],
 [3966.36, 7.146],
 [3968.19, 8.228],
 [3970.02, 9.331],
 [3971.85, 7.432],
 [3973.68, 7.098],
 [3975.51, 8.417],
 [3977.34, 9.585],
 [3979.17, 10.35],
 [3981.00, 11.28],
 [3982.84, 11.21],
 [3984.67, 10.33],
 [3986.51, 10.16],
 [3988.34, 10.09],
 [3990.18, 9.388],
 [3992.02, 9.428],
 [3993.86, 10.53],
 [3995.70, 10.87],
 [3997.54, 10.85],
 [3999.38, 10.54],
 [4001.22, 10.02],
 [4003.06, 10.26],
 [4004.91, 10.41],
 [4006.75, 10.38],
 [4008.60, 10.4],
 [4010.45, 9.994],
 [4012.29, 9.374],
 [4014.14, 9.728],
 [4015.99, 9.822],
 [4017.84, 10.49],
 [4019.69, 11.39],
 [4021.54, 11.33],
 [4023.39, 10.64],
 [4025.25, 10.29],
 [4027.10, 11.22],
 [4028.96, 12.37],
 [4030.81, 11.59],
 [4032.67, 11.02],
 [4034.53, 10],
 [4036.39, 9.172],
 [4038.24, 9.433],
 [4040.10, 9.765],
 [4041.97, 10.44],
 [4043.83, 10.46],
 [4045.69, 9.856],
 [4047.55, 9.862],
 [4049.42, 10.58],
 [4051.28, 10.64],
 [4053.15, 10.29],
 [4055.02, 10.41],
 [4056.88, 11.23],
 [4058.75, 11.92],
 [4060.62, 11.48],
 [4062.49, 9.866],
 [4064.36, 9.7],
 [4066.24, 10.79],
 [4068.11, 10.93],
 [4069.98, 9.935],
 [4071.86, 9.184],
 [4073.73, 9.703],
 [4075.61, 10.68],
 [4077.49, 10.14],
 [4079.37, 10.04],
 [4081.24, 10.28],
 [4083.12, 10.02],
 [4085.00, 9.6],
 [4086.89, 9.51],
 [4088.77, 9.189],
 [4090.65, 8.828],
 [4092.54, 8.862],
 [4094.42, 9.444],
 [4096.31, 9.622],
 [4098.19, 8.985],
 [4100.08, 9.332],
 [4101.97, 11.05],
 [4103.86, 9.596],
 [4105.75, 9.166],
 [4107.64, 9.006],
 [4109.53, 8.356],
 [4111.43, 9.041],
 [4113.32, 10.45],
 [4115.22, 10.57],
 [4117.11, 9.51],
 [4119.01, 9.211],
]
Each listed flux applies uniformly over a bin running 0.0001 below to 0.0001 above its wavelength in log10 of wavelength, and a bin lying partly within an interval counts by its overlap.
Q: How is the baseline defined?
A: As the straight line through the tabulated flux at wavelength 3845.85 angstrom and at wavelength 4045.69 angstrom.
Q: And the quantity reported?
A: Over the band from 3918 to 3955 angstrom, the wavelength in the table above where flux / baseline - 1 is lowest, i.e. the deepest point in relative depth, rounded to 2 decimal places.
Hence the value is 3933.62 angstrom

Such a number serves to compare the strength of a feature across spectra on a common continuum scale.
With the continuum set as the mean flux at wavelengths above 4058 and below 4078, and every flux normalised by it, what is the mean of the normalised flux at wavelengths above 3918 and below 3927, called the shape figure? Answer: 1.06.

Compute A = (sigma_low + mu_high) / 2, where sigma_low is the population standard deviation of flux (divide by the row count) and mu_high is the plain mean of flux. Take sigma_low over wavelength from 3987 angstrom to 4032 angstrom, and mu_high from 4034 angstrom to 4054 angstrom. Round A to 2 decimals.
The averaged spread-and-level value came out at 5.38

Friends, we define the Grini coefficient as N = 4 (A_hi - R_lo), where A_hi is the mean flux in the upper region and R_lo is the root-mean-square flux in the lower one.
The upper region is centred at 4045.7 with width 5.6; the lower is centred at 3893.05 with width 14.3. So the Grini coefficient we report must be 3.5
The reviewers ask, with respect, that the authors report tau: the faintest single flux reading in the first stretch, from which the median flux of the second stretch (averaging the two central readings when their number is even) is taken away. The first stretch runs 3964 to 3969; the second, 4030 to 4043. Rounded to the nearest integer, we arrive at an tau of -3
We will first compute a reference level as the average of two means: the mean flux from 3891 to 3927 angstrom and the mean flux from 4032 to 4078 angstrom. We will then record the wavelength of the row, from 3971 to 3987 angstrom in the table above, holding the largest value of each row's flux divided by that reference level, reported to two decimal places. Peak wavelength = 3981.00 angstrom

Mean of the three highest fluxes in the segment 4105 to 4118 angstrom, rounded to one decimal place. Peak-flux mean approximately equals 10.2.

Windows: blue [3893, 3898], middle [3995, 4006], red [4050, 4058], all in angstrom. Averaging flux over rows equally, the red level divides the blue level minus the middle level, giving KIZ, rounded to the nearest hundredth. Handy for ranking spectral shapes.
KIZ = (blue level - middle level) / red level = -0.11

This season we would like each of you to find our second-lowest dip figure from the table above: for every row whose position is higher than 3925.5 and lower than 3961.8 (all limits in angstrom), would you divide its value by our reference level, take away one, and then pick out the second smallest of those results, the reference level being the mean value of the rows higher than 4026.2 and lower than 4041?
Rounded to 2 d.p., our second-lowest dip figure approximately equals -0.25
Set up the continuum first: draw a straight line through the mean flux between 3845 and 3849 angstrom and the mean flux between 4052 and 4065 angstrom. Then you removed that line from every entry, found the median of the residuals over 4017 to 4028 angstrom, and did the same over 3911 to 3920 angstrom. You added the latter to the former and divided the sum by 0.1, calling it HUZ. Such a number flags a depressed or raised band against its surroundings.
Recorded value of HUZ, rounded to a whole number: 11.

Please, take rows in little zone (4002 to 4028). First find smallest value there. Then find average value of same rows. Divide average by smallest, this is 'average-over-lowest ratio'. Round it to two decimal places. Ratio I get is 1.11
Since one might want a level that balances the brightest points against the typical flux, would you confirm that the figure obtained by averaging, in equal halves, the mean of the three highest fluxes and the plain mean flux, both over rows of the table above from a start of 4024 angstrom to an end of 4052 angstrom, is 11.1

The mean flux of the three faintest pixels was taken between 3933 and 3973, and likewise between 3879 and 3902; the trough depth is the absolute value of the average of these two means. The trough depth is 7.9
